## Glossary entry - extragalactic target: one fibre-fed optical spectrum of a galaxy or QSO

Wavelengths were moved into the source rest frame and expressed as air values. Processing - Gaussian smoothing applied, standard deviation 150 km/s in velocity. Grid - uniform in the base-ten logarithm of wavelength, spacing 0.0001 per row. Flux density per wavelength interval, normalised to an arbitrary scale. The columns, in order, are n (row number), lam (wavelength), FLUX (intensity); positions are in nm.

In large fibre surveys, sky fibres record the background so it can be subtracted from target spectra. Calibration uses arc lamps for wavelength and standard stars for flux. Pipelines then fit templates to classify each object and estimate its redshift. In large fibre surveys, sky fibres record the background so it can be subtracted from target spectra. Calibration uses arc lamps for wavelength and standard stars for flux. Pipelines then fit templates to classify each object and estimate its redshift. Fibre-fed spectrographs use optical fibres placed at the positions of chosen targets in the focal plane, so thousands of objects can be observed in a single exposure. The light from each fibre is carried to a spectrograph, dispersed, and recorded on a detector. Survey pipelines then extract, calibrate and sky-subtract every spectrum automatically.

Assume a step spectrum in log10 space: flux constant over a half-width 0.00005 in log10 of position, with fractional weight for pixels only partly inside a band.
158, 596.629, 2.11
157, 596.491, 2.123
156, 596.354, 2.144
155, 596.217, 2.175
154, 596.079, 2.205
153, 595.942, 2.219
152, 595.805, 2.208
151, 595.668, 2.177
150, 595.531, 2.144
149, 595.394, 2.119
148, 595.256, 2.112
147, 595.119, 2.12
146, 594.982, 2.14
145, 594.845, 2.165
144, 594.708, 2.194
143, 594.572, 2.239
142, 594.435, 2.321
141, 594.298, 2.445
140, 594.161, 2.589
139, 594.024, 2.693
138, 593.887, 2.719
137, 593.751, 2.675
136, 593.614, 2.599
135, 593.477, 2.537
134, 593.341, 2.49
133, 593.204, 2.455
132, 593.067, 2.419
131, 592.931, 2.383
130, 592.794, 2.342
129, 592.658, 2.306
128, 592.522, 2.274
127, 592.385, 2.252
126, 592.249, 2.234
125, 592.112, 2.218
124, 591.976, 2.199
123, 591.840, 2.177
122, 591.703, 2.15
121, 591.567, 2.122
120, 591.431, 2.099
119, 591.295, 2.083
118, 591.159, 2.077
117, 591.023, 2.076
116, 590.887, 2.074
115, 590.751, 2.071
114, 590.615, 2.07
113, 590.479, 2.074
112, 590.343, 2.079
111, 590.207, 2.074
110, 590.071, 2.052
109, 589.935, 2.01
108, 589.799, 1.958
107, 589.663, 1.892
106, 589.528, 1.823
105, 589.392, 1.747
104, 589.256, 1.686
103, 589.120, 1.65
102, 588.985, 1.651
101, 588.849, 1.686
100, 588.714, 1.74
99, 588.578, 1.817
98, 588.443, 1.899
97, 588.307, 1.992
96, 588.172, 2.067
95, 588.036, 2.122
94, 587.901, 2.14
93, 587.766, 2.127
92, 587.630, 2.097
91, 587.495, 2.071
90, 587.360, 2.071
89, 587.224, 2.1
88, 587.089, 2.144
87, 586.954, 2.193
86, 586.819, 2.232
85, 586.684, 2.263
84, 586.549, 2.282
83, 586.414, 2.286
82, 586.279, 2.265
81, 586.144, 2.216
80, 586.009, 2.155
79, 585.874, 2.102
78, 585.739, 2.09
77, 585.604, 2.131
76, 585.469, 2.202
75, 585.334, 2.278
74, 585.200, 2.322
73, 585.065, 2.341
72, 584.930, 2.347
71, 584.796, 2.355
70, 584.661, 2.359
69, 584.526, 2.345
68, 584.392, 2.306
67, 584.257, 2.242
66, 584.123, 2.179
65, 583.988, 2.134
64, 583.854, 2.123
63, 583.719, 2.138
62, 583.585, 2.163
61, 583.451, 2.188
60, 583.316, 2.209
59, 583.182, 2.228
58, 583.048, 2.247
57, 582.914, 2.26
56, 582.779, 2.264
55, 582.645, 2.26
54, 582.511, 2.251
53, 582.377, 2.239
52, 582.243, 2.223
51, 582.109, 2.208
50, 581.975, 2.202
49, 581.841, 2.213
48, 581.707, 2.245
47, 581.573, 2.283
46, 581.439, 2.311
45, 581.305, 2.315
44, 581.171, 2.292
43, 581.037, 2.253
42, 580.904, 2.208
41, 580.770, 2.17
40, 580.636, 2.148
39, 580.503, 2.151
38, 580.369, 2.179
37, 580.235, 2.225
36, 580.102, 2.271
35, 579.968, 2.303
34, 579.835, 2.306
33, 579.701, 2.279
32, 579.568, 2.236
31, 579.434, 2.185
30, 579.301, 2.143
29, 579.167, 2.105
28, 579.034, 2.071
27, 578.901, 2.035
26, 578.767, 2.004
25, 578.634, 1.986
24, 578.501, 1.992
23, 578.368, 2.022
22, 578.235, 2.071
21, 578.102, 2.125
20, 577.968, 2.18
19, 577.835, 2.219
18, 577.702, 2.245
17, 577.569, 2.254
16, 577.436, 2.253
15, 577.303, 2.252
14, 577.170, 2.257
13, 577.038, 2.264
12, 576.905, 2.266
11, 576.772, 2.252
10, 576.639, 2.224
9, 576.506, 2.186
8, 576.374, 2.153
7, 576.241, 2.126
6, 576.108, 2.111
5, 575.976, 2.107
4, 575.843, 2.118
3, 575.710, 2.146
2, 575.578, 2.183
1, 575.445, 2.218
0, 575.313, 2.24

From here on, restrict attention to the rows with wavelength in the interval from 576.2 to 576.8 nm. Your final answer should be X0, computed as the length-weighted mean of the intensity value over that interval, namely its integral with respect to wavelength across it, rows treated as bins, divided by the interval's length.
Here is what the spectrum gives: 2.19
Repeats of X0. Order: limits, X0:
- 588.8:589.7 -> 1.73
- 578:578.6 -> 2.06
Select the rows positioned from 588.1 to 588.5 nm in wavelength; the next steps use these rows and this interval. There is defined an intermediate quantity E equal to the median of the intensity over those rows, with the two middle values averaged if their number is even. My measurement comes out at 1.99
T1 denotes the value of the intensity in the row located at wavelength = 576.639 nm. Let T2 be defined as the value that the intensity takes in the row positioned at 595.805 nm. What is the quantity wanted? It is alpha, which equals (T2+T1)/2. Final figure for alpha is 2.22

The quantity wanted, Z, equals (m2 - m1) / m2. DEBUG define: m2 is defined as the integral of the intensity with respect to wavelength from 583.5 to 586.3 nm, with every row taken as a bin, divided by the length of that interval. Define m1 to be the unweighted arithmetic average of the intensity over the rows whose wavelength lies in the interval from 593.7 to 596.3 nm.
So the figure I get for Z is -0.03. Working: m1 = 2.30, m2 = 2.23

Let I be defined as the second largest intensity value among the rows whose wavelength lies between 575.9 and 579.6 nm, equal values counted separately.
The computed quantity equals 2.264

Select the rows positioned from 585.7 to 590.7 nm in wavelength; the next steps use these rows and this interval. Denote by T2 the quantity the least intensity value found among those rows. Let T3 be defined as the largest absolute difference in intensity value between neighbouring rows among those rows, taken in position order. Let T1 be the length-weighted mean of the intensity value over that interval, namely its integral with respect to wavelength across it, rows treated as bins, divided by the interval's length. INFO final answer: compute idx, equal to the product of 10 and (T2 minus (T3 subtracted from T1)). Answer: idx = -2.8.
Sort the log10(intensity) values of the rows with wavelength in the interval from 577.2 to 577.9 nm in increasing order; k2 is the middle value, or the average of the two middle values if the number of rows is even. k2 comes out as 0.353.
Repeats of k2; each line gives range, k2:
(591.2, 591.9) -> 0.327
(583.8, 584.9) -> 0.357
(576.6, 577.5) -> 0.353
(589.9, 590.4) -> 0.314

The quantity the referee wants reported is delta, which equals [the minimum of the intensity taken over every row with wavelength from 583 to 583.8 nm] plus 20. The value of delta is 22.1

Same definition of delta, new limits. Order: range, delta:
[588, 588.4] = 22.0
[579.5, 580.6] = 22.2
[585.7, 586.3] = 22.1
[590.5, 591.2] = 22.1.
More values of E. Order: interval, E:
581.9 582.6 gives 2.22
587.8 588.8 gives 1.99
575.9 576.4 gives 2.12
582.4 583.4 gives 2.25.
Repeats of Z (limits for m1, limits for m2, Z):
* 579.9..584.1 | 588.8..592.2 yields -0.11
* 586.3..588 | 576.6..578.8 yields 0.00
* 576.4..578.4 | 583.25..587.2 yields 0.01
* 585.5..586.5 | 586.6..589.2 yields -0.09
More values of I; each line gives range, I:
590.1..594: 2.675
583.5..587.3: 2.355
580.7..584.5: 2.311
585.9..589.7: 2.282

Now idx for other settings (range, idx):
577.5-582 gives -1.4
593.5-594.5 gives -1.1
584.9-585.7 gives -0.5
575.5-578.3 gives -0.6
